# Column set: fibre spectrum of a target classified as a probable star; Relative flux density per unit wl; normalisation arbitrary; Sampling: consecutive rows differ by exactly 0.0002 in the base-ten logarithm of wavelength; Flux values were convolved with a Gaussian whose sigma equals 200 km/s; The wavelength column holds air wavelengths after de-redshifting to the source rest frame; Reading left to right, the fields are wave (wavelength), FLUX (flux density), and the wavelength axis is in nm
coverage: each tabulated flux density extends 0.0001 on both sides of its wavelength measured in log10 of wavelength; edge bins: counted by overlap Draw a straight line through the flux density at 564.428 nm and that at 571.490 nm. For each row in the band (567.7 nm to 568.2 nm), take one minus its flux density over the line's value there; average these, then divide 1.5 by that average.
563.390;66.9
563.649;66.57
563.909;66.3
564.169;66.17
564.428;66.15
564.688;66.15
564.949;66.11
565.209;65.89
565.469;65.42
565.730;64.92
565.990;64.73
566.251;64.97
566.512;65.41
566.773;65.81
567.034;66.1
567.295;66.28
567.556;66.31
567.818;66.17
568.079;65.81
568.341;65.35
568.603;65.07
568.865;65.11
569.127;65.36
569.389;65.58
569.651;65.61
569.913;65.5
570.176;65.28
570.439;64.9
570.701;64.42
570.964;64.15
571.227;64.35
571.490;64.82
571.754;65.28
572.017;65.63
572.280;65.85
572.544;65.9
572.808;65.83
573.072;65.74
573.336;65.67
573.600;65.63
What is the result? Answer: -195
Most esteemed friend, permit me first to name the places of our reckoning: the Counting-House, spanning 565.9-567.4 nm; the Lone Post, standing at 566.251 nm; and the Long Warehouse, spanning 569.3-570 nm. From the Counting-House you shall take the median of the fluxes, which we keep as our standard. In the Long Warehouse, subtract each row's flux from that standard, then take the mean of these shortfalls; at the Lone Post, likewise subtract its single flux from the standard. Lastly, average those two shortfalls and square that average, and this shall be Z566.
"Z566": 0.12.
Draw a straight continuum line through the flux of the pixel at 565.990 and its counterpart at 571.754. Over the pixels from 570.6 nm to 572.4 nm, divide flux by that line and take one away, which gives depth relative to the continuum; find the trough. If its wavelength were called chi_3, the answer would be 570.964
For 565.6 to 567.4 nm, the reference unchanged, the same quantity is 565.990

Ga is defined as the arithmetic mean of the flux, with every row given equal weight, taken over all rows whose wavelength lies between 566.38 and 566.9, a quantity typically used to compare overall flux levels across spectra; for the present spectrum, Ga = 65.6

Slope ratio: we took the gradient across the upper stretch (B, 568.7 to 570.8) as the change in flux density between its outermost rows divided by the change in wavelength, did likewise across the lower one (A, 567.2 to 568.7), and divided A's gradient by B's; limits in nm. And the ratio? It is 2.5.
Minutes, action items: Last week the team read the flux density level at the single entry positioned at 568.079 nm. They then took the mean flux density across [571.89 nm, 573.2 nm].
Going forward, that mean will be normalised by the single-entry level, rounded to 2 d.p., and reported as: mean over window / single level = 1.00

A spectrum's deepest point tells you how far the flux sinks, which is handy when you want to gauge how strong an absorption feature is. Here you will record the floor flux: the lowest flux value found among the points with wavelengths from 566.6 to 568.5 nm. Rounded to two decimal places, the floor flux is 65.35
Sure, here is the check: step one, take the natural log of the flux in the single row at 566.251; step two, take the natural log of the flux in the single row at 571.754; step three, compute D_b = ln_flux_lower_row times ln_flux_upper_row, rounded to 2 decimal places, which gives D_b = 17.44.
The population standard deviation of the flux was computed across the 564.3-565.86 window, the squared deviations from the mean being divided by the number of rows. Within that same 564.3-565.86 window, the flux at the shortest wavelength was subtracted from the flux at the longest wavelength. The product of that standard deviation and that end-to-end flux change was -0.56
